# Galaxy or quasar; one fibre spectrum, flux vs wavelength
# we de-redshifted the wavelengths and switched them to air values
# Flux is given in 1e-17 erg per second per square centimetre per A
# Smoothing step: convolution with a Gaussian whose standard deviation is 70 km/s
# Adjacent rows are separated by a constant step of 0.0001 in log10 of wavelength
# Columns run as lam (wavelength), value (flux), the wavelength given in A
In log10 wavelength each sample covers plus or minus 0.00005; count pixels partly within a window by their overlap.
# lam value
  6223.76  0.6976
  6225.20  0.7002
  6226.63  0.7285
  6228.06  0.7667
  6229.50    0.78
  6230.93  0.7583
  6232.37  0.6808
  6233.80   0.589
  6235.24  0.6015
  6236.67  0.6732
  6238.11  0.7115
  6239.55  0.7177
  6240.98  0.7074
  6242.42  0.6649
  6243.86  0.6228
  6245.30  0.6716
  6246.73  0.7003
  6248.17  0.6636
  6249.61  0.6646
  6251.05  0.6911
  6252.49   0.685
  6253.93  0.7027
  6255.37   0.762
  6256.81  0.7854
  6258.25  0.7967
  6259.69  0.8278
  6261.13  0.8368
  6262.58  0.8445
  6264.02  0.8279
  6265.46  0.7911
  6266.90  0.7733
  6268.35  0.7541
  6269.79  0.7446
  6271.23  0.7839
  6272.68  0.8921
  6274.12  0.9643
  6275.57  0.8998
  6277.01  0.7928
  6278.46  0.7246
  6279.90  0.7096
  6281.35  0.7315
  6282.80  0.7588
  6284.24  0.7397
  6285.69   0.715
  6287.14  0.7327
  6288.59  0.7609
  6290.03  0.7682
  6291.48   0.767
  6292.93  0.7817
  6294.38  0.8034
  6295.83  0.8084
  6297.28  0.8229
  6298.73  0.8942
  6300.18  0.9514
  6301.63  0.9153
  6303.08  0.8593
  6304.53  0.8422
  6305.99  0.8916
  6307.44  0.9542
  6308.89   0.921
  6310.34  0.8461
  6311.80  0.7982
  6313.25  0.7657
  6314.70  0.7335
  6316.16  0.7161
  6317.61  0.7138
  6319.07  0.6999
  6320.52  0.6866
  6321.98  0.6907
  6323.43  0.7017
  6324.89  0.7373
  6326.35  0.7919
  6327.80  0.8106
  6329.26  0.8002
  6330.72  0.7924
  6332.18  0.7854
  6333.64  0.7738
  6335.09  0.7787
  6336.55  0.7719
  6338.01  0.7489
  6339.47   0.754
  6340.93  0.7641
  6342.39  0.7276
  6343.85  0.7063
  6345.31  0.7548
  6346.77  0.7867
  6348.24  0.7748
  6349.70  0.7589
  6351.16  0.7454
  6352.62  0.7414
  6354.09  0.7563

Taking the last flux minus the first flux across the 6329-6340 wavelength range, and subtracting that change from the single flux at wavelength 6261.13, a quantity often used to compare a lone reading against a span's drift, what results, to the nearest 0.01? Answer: 0.88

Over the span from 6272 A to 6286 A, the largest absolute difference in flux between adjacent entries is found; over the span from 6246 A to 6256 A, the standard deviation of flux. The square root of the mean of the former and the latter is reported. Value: 0.26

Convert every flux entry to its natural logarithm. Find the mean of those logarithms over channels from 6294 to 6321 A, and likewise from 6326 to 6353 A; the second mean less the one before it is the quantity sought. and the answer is -0.07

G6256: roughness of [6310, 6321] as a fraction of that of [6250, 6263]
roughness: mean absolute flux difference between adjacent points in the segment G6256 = 1.1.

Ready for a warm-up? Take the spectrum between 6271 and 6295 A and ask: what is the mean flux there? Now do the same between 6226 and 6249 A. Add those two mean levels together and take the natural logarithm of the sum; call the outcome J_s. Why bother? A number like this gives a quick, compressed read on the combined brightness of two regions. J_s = 0.39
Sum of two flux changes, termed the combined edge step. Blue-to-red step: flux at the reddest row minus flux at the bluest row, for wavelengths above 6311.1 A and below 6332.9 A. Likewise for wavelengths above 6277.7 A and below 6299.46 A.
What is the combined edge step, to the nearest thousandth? 0.157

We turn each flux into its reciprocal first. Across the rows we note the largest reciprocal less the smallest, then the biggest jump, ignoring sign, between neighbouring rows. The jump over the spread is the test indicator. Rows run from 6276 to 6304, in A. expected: 0.33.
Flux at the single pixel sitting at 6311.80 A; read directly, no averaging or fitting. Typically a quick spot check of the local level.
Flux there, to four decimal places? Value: 0.7982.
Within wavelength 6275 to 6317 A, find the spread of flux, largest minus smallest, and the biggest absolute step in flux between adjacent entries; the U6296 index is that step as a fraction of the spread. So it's 0.44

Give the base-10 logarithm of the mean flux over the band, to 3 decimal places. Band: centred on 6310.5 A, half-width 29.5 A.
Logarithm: -0.103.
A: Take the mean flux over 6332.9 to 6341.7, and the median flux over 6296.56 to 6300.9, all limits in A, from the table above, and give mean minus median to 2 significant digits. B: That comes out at -0.13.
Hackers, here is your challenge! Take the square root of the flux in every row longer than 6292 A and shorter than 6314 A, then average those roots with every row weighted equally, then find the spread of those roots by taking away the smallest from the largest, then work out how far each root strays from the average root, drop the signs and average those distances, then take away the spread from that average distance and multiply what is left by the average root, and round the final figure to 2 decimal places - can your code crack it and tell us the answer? -0.07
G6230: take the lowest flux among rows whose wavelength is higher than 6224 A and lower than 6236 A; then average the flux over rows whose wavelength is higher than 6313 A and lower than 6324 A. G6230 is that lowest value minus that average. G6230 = -0.12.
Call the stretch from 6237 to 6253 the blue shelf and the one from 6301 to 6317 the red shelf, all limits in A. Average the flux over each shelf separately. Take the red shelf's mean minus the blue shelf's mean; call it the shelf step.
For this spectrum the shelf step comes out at 0.16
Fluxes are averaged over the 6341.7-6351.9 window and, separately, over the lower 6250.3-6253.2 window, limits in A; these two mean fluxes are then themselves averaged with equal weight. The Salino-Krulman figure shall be 0.72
